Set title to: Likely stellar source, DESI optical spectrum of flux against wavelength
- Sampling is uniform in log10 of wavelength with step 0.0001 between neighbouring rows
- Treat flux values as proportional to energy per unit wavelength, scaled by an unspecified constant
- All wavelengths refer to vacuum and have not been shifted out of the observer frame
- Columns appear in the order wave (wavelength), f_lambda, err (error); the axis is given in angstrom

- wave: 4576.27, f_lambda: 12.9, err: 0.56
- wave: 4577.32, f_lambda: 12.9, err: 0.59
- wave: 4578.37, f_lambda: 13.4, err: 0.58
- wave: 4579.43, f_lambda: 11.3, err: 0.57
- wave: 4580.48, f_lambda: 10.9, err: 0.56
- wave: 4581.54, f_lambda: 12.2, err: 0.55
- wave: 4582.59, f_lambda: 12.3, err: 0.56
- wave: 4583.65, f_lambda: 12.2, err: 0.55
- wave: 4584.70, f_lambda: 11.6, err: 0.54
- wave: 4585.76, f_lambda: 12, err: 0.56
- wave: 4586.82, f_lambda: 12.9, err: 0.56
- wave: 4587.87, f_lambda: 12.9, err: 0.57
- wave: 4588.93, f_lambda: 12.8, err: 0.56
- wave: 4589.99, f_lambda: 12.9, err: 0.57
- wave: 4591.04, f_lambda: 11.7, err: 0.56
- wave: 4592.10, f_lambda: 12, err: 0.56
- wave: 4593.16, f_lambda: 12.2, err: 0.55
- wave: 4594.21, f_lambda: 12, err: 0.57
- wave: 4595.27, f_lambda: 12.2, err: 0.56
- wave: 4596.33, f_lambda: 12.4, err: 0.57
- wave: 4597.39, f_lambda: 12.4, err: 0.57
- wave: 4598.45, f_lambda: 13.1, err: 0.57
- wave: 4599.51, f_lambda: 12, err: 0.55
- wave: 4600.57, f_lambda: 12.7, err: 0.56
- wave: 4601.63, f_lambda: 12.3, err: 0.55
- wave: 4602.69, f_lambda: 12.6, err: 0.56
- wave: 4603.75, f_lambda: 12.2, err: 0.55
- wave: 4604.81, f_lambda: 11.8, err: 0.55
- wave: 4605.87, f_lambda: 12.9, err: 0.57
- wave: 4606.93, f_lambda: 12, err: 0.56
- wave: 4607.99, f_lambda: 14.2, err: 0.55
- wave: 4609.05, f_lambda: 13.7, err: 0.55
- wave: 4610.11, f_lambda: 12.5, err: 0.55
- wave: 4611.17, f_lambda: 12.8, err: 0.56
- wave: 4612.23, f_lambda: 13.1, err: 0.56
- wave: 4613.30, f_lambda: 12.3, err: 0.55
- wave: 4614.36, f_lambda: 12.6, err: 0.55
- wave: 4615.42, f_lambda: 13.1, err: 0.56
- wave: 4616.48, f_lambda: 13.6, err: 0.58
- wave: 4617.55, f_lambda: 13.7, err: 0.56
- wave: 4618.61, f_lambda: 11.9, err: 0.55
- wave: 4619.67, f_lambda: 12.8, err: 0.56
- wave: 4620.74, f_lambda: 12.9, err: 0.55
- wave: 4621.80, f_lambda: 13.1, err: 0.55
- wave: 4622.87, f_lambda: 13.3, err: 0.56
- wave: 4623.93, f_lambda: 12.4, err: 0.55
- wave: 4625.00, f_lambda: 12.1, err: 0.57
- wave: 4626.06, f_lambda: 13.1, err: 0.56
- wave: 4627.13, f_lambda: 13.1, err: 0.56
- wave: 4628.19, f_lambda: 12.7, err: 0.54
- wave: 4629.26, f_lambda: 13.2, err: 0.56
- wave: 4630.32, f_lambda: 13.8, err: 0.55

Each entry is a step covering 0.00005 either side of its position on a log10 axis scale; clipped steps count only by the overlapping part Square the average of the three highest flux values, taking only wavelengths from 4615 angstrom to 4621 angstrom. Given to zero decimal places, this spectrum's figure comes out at 181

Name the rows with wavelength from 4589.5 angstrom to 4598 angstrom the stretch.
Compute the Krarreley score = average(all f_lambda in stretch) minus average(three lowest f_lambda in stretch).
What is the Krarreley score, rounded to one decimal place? 0.3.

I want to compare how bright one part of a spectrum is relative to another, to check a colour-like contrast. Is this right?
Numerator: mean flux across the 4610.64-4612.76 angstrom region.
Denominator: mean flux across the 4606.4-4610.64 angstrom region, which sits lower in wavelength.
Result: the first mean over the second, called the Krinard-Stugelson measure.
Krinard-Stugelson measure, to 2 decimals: 0.99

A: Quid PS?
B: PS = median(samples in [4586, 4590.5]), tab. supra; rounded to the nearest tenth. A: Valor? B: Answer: 12.9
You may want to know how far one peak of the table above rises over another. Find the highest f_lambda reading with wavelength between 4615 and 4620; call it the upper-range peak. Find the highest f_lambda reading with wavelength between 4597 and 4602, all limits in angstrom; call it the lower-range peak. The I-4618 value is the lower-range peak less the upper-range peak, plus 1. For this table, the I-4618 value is 0.40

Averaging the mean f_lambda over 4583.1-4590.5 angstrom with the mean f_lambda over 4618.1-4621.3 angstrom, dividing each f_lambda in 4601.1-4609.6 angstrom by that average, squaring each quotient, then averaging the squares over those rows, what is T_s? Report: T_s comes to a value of 1.04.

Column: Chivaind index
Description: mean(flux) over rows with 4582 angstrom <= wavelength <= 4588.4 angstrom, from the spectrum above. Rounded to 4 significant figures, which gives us 12.32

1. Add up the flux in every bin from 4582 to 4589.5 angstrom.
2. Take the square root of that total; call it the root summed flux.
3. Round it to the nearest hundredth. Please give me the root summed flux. 9.31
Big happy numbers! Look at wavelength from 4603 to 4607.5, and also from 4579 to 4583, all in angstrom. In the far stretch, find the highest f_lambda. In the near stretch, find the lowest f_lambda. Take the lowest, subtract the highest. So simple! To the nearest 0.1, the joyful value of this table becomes -2.0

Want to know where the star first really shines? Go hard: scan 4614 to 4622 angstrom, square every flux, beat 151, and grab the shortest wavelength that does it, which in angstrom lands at 4614.36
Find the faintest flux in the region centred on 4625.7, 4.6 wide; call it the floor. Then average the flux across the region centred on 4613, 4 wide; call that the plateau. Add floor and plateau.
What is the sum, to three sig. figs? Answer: 24.8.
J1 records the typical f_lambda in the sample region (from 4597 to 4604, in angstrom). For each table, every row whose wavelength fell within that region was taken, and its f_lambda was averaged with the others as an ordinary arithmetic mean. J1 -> 12.5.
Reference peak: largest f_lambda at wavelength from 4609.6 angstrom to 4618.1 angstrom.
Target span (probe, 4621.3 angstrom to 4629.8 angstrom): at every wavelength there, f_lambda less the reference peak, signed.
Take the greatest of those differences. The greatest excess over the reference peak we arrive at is -0.4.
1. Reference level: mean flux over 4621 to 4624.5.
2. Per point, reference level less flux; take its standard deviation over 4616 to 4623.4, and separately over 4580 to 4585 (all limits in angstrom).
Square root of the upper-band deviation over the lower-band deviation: 1.0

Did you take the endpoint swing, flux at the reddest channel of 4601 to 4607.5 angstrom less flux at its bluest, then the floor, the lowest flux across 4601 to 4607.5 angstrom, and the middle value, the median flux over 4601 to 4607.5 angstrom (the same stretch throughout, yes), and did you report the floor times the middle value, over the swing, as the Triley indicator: -482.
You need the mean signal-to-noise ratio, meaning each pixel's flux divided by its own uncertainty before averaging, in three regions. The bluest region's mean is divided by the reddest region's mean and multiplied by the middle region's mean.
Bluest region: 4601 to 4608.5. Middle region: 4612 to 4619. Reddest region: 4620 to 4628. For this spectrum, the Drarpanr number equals 22.6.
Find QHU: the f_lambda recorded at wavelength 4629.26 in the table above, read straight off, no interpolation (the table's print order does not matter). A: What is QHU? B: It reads 13.2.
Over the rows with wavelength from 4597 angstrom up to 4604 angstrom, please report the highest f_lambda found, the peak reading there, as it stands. 13.1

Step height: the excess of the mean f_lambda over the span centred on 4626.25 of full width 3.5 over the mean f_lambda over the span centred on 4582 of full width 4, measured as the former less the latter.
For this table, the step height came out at 0.9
